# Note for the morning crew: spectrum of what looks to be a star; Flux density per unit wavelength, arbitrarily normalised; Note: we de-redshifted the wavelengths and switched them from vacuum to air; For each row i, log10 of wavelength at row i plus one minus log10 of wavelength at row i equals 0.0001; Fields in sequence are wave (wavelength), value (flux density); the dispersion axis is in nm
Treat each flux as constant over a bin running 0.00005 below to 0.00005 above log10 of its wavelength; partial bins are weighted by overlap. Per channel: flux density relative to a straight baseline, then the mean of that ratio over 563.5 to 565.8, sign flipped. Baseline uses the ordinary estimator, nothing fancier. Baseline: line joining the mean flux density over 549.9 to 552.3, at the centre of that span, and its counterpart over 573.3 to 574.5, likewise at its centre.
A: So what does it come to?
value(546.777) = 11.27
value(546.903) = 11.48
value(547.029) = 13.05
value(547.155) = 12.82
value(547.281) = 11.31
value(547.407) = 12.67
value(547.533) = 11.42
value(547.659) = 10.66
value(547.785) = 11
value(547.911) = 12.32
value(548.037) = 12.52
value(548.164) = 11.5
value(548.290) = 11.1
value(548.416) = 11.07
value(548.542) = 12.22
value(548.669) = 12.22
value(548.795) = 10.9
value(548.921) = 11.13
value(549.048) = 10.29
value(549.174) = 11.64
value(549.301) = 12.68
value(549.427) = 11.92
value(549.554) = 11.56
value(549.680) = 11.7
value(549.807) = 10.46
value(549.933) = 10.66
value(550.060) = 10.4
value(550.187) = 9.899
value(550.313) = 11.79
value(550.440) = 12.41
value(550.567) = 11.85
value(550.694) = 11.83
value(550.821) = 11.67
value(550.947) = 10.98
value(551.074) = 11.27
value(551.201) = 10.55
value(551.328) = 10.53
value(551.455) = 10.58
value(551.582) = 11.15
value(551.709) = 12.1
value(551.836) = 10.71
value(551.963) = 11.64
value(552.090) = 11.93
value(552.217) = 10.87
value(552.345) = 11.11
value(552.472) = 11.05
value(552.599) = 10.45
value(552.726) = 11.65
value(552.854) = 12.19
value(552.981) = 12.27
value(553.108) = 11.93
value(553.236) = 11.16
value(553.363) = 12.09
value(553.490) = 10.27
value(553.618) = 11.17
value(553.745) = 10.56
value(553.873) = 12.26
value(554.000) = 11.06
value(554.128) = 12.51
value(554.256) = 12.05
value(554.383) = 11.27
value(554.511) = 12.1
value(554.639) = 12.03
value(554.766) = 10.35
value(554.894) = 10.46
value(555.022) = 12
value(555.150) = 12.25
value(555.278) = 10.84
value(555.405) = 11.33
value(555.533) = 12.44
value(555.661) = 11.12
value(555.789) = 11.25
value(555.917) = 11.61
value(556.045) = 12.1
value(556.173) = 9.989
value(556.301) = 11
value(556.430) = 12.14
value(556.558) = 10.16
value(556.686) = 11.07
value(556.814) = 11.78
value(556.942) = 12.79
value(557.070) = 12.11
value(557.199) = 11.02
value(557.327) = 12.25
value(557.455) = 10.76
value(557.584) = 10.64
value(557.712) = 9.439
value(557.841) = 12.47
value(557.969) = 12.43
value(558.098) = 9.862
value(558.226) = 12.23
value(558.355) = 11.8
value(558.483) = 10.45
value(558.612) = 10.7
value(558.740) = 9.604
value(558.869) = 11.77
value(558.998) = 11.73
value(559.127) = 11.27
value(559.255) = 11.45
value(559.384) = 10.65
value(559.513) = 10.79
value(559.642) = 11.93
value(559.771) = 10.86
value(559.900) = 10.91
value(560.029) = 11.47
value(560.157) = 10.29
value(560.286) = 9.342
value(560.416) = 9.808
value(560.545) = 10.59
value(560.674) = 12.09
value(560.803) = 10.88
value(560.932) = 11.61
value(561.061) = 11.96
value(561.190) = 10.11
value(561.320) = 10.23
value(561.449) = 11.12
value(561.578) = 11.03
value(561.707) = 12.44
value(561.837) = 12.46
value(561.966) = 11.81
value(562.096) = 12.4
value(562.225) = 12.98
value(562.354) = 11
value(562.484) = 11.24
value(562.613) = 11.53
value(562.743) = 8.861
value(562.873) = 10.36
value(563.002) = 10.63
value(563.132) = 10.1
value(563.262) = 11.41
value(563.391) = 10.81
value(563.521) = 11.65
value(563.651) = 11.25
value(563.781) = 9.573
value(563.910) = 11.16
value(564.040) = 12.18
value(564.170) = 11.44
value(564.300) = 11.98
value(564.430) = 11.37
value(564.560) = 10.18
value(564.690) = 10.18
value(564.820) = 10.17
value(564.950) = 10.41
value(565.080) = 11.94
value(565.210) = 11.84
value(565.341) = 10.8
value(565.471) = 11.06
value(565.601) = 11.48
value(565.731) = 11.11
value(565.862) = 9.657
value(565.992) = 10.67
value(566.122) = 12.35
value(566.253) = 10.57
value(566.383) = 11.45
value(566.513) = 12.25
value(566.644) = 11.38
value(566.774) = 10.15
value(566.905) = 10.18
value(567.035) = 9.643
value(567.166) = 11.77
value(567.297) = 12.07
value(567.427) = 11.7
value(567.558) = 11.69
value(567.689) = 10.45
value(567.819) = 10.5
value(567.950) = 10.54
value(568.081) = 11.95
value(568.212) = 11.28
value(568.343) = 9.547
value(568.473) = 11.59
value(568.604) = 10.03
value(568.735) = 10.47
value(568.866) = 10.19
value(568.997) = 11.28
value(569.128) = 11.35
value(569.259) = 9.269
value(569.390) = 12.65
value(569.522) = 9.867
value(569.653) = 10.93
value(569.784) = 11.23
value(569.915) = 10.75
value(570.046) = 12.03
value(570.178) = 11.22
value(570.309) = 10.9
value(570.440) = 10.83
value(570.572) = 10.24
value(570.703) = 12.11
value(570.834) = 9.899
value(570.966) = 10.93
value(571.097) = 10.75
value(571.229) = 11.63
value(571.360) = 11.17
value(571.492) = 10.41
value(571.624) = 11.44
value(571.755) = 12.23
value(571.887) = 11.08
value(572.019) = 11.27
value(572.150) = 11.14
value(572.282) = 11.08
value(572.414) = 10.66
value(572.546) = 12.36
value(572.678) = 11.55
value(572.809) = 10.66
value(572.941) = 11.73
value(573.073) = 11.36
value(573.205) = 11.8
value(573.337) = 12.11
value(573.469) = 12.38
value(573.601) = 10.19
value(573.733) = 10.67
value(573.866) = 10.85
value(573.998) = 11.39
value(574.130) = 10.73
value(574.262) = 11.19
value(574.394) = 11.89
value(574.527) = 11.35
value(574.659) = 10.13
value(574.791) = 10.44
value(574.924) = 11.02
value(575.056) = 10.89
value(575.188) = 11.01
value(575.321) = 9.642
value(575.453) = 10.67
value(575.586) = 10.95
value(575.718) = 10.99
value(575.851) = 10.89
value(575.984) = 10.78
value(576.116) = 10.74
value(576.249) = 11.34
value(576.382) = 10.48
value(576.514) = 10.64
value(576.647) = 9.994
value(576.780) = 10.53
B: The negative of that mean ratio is -0.99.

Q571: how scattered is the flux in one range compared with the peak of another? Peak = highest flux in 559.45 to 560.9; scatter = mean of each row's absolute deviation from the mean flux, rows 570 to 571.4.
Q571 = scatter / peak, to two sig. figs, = 0.043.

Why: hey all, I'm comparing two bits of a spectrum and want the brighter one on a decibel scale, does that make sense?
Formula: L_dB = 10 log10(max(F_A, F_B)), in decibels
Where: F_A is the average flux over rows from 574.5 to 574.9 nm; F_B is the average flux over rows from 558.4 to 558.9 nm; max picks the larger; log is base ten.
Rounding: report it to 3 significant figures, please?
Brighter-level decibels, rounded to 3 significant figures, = 10.3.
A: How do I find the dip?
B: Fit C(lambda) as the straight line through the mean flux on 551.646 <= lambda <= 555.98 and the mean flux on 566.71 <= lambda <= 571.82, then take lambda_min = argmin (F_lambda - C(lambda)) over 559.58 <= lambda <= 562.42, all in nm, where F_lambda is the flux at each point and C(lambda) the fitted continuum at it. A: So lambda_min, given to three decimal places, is 560.286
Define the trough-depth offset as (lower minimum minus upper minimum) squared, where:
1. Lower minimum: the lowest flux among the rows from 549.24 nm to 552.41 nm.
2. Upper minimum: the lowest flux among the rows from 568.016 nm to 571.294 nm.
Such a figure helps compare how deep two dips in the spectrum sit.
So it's 0.40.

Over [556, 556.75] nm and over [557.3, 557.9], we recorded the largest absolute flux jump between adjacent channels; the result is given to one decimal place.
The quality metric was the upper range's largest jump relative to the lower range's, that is 1.4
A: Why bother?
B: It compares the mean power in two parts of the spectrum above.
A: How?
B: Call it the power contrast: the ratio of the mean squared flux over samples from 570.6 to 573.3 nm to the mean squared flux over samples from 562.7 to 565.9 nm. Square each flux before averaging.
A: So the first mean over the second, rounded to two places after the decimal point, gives 1.07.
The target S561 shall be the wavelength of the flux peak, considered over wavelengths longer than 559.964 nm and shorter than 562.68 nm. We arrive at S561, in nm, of 562.225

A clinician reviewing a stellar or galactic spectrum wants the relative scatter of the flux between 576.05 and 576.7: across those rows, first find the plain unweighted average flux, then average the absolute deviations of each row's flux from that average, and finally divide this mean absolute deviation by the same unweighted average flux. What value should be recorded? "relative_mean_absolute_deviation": 0.030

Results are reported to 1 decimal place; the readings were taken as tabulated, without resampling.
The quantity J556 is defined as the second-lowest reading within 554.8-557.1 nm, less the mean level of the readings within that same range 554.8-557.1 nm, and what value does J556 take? -1.3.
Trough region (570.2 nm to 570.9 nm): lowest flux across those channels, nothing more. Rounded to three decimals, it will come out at 9.899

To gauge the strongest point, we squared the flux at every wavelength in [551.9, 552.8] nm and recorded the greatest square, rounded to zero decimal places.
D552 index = 142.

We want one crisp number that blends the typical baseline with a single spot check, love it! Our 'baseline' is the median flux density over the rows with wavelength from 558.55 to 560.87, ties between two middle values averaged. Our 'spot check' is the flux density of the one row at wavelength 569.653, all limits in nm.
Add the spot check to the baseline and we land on 21.8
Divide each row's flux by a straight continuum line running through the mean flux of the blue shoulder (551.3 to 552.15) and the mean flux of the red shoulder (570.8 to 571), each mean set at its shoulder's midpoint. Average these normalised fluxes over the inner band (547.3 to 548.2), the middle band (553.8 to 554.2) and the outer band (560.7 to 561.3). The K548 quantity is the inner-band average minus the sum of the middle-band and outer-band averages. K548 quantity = -1.07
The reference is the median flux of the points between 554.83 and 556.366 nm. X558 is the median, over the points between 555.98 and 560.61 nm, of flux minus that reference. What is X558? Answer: -0.3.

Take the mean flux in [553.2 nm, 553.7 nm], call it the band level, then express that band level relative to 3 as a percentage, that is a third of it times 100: 372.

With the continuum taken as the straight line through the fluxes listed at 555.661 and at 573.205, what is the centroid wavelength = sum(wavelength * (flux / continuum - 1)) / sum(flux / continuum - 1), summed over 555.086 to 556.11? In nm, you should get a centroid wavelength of 555.61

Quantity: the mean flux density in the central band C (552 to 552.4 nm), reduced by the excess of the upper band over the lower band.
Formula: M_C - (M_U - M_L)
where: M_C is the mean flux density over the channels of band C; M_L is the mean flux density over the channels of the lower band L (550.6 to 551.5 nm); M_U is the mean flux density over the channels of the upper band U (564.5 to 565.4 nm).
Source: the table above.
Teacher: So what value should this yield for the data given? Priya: 11.6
